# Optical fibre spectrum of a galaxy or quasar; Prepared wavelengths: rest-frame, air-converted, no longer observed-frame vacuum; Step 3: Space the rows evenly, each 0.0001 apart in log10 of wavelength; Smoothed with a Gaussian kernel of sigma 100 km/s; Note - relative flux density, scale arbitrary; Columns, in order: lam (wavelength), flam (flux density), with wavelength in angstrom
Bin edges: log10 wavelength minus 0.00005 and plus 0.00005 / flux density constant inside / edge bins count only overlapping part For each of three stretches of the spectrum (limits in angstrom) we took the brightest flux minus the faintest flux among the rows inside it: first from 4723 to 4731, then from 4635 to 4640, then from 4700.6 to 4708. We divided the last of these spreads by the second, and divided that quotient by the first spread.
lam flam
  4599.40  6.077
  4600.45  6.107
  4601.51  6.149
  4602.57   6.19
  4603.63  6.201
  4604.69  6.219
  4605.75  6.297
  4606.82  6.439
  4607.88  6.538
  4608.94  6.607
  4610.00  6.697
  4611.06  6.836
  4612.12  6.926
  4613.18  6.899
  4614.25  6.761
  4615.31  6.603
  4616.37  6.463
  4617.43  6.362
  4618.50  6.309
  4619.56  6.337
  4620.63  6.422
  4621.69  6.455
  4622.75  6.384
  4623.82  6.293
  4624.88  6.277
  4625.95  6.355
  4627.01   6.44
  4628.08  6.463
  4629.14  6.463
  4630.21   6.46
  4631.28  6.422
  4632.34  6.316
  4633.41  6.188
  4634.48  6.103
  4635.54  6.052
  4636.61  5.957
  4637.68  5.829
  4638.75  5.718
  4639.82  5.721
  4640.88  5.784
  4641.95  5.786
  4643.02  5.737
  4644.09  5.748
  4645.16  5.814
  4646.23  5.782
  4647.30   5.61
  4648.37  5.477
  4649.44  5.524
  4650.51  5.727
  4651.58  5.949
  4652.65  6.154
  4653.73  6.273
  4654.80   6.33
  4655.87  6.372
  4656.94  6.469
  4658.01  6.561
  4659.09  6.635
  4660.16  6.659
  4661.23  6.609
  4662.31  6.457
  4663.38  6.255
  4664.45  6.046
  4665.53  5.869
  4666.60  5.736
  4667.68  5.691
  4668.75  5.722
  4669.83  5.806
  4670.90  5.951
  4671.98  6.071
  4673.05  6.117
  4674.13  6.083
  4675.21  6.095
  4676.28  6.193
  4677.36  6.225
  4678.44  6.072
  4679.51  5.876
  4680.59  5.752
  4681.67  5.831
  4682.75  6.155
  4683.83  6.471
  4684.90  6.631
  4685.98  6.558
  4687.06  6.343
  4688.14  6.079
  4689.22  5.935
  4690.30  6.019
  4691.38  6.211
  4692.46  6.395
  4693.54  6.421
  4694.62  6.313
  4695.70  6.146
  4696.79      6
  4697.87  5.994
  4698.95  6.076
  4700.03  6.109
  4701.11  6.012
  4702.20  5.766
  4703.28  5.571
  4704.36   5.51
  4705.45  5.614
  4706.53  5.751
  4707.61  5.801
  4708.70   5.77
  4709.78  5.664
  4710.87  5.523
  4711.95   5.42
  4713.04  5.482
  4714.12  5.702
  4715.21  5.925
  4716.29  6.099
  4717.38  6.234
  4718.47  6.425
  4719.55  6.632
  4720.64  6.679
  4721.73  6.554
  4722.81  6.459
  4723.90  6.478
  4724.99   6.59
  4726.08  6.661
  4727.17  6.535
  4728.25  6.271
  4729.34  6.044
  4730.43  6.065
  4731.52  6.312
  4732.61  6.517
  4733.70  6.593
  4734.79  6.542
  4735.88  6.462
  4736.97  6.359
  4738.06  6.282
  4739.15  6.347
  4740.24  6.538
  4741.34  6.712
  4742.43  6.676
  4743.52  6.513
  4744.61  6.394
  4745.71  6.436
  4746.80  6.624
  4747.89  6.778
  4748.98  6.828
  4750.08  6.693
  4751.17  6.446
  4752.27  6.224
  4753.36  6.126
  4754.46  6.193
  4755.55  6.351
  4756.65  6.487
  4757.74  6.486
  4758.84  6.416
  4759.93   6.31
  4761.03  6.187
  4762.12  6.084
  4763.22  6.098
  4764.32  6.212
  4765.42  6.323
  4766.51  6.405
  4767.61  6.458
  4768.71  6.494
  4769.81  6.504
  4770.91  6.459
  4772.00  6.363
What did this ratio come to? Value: 2.44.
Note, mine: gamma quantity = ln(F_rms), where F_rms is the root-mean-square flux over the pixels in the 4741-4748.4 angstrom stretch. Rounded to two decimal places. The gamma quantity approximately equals 1.89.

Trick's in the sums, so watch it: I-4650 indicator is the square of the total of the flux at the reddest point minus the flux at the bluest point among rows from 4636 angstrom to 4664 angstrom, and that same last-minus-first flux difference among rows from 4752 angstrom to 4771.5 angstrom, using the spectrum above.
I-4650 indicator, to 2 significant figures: 0.28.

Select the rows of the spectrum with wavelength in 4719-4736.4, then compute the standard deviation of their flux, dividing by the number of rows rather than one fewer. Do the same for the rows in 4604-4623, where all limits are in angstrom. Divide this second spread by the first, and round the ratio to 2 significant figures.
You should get 1.1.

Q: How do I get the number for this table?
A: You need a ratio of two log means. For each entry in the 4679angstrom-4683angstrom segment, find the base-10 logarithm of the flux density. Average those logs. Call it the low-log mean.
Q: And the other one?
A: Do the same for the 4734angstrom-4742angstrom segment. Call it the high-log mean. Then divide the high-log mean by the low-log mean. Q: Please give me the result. 1.05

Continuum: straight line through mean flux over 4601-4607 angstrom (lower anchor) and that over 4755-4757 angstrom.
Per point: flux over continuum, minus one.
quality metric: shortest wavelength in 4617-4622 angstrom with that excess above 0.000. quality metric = 4617.43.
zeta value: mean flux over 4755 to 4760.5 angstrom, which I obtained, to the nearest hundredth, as 6.41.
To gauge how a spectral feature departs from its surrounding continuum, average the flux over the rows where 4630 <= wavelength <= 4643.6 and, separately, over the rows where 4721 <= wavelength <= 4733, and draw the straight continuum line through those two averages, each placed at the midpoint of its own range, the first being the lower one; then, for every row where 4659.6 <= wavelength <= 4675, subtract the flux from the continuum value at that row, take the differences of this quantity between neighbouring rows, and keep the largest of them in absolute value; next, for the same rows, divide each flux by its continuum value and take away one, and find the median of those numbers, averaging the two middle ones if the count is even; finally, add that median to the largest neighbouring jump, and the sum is 0.20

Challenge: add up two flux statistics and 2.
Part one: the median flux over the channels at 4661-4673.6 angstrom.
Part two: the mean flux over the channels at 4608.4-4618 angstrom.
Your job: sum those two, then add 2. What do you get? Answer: 14.7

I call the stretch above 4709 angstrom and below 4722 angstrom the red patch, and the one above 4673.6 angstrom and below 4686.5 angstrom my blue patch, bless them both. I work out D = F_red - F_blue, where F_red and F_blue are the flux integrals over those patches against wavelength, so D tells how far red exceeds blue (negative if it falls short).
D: -1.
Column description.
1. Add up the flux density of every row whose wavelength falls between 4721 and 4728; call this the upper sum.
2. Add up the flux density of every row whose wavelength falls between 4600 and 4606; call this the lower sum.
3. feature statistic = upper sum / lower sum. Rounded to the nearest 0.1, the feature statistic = 1.1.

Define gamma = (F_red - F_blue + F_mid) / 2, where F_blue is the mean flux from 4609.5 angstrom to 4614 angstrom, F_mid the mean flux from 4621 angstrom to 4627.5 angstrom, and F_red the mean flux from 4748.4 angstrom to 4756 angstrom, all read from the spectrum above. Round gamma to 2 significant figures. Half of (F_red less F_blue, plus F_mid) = 3.0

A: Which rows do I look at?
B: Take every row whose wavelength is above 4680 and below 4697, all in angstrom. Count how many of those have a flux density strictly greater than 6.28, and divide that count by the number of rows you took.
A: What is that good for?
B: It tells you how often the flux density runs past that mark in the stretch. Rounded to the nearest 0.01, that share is 0.44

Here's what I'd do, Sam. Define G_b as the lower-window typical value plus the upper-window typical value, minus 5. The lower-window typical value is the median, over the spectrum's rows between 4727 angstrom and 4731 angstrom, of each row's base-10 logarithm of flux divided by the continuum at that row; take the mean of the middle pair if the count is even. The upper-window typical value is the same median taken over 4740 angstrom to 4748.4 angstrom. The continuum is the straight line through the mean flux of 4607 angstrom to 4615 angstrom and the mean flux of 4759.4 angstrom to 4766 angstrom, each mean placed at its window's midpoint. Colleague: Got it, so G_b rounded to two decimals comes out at -4.99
